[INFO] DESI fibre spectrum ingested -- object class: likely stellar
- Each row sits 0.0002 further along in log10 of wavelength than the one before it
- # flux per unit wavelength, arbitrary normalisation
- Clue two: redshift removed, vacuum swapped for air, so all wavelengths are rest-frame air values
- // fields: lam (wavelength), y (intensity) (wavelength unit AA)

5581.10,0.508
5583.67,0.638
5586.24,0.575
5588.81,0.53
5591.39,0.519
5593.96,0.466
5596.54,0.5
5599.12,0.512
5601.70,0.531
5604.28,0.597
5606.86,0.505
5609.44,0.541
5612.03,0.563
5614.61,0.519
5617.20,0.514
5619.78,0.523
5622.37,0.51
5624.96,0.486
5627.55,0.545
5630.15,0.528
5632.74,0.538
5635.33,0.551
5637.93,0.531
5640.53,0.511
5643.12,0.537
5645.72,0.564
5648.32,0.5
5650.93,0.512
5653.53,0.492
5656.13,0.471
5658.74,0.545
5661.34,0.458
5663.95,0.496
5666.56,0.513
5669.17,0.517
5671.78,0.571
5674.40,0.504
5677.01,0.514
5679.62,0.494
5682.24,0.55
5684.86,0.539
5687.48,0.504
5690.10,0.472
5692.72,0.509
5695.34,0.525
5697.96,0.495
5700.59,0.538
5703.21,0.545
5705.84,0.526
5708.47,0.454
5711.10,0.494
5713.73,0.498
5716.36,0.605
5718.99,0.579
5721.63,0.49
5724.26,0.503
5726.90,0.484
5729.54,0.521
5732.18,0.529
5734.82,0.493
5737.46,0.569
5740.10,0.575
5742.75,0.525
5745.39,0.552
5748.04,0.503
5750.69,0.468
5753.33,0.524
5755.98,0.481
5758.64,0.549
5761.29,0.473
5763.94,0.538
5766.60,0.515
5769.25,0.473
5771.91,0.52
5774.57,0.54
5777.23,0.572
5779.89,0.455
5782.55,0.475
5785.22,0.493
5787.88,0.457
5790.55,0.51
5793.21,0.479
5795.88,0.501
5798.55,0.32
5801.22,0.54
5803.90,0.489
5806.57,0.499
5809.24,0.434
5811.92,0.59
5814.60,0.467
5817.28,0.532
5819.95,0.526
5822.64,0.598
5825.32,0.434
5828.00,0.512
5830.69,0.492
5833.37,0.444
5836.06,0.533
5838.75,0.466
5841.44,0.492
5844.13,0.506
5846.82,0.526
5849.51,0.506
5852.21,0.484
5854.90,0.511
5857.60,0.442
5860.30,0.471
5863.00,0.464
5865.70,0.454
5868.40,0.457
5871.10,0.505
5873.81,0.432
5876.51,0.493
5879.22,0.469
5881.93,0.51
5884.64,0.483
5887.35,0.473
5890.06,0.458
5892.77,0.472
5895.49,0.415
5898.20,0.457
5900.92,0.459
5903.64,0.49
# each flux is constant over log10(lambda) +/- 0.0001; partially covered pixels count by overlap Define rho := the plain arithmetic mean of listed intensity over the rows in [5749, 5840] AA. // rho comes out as 0.497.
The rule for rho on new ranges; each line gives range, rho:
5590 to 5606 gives 0.521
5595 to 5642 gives 0.528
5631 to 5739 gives 0.518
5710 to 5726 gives 0.528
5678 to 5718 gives 0.517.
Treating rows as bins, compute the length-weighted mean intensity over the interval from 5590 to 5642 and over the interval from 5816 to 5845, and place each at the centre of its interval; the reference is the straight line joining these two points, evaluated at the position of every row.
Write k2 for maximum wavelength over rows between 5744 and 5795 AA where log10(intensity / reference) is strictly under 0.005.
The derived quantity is 5793.21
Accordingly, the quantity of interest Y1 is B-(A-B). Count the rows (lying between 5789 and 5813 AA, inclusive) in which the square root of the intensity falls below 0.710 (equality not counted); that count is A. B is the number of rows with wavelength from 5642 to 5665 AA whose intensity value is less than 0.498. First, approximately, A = 6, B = 4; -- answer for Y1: 2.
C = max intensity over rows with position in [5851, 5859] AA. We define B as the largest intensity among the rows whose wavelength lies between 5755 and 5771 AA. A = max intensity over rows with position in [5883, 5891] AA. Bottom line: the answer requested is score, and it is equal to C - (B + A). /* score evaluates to -0.52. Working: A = 0.483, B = 0.549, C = 0.511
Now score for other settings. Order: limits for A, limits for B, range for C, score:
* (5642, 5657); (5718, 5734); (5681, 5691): -0.59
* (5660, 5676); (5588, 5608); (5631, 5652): -0.60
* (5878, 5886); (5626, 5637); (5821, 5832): -0.46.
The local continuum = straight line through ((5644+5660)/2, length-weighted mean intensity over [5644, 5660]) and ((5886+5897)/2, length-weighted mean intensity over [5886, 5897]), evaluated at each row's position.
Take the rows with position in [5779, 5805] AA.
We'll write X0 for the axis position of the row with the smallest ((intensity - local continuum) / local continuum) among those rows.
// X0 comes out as 5798.55 AA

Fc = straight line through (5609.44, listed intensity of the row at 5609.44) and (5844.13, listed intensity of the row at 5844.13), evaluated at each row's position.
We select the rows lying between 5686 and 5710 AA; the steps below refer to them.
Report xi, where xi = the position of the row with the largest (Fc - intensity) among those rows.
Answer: 5708.47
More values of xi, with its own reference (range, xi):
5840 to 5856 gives 5852.21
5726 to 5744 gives 5726.90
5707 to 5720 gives 5708.47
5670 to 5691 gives 5690.10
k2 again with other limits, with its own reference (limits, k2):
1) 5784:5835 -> 5833.37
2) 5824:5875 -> 5873.81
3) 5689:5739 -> 5734.82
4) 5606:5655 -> 5653.53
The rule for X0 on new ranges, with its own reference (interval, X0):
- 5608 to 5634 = 5624.96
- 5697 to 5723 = 5708.47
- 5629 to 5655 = 5653.53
